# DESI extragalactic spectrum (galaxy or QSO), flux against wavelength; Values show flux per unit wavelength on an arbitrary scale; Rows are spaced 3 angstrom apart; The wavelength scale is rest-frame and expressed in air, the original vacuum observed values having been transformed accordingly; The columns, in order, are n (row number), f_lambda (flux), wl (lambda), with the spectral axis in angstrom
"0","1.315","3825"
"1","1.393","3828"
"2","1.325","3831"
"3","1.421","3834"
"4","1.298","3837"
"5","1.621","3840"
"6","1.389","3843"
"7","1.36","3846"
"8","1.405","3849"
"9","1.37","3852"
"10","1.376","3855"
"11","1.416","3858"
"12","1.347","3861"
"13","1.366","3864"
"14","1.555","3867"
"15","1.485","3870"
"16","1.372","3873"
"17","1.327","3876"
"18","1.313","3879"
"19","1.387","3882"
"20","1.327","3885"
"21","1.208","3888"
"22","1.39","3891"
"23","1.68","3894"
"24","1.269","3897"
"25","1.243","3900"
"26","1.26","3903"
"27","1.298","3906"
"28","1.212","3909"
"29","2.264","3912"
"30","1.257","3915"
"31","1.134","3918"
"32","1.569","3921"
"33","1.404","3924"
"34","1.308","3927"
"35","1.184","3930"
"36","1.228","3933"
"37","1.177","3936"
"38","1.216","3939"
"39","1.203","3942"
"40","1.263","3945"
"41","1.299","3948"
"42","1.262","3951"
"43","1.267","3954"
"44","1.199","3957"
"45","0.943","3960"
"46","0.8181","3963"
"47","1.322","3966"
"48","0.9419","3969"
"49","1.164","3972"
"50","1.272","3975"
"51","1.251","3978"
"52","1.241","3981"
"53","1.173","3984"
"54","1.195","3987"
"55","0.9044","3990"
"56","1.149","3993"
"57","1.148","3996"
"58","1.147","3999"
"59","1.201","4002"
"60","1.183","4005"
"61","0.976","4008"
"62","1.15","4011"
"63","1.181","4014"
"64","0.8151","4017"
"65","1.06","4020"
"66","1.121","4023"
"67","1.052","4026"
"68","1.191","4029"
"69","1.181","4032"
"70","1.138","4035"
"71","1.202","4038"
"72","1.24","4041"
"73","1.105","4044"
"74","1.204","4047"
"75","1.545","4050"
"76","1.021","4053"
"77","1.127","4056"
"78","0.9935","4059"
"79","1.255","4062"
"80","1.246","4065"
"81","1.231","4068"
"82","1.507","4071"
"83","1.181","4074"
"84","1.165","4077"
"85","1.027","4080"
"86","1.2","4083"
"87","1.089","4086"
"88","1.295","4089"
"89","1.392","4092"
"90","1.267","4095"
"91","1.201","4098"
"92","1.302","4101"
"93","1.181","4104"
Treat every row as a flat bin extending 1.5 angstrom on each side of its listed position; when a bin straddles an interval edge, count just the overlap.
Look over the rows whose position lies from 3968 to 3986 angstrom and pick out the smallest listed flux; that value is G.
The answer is 0.9419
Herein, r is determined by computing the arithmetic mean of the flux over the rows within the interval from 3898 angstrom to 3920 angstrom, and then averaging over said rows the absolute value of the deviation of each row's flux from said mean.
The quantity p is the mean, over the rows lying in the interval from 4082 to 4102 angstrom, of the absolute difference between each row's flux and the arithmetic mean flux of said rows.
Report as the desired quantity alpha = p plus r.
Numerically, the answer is 0.33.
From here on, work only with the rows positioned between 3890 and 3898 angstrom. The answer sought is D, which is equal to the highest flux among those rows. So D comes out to 1.68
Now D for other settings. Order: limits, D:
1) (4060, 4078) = 1.507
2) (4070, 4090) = 1.507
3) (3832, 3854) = 1.621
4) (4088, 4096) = 1.392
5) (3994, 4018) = 1.201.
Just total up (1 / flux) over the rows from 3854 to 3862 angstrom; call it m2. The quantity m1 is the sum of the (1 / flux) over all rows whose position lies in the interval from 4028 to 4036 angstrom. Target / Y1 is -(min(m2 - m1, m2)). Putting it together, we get 0.39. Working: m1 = 2.57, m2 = 2.18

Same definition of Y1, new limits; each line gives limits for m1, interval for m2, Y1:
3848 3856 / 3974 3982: -0.22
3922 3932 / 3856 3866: 0.14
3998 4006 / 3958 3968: -0.49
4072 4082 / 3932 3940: 0.19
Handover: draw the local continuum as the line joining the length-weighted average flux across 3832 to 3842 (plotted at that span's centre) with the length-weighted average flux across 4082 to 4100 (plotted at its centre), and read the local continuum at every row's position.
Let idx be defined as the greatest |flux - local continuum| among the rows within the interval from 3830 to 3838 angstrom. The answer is 0.14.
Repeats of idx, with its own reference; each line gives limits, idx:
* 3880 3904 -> 0.29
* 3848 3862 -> 0.07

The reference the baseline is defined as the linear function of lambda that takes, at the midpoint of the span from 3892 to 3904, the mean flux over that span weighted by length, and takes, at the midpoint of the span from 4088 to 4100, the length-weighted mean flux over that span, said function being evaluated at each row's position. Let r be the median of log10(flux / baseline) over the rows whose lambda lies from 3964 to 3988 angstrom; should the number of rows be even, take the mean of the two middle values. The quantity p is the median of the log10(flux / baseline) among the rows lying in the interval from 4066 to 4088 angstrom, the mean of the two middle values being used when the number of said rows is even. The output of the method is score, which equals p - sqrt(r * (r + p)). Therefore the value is -0.097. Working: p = -0.041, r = -0.039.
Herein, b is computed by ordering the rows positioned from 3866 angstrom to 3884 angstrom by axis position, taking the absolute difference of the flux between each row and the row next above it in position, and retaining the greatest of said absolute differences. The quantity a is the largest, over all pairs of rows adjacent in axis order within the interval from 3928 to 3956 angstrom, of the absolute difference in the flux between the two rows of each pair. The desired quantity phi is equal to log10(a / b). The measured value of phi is -0.27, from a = 0.06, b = 0.11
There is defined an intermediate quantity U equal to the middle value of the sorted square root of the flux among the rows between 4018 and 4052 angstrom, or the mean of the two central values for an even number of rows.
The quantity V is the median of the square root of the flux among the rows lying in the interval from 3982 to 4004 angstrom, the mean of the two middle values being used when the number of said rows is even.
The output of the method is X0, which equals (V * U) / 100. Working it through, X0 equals 0.0116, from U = 1.087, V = 1.07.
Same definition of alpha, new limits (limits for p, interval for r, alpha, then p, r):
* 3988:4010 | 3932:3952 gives 0.13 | 0.09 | 0.034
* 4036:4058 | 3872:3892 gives 0.15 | 0.11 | 0.044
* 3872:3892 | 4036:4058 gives 0.15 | 0.04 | 0.106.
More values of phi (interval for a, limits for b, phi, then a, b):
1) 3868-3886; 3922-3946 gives -0.04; 0.11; 0.12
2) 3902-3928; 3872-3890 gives 0.95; 1.05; 0.12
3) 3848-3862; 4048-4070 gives -0.88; 0.07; 0.52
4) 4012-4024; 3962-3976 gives -0.14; 0.37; 0.50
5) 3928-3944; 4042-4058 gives -1.01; 0.05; 0.52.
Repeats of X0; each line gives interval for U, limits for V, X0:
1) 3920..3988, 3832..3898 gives 0.0130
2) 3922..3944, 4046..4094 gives 0.0121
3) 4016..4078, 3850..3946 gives 0.0125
